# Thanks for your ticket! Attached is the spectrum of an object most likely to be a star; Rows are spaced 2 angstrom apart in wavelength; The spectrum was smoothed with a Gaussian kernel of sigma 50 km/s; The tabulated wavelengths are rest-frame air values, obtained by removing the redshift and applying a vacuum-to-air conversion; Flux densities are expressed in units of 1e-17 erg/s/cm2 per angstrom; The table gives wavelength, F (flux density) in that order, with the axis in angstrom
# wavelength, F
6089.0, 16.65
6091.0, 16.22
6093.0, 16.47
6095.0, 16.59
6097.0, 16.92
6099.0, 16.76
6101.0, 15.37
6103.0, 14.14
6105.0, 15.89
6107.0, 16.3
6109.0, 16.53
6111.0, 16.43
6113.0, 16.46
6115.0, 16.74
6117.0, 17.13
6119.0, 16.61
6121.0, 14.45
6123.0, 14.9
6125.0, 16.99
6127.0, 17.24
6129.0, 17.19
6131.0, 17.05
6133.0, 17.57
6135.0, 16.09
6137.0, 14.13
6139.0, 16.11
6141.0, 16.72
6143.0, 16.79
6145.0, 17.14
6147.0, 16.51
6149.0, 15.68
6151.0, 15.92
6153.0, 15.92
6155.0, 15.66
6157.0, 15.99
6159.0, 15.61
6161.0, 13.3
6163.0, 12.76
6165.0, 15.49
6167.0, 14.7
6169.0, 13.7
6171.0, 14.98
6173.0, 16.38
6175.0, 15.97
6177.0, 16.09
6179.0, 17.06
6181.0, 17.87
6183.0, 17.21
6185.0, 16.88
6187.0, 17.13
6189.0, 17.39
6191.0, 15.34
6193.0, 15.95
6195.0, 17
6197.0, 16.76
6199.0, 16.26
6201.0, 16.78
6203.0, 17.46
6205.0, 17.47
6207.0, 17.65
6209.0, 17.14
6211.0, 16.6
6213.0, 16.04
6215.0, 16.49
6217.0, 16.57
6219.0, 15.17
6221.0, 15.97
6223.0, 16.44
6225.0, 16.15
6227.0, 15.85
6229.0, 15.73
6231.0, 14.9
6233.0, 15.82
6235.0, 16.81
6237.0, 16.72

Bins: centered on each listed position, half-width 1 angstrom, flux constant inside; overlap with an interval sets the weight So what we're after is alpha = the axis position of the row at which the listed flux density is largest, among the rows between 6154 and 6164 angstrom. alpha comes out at 6157.0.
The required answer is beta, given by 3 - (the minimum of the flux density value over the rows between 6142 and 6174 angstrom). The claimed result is -9.8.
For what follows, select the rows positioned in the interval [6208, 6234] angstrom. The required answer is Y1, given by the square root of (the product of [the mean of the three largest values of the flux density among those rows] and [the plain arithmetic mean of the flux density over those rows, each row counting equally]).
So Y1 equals 16.4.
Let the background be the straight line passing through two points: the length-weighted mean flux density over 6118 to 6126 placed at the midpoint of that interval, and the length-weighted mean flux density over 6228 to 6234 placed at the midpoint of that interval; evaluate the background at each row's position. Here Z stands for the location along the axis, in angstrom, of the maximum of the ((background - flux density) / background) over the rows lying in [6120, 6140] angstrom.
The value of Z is 6137.0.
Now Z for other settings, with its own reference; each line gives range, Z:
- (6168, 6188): 6169.0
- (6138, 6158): 6155.0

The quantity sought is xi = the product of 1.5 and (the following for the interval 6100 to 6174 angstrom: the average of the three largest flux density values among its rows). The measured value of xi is 26.00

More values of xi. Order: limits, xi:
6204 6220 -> 26.13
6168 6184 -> 26.07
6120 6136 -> 26.00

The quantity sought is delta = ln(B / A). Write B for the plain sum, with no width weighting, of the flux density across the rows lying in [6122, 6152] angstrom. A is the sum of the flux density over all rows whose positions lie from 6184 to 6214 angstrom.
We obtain -0.02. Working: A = 252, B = 246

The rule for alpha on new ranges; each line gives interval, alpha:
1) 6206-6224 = 6207.0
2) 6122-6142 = 6133.0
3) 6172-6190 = 6181.0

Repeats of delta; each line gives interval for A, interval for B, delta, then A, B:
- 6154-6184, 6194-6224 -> 0.07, 233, 250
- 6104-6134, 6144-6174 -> -0.07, 247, 230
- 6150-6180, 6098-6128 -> 0.05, 230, 242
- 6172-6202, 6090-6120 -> -0.02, 250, 245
